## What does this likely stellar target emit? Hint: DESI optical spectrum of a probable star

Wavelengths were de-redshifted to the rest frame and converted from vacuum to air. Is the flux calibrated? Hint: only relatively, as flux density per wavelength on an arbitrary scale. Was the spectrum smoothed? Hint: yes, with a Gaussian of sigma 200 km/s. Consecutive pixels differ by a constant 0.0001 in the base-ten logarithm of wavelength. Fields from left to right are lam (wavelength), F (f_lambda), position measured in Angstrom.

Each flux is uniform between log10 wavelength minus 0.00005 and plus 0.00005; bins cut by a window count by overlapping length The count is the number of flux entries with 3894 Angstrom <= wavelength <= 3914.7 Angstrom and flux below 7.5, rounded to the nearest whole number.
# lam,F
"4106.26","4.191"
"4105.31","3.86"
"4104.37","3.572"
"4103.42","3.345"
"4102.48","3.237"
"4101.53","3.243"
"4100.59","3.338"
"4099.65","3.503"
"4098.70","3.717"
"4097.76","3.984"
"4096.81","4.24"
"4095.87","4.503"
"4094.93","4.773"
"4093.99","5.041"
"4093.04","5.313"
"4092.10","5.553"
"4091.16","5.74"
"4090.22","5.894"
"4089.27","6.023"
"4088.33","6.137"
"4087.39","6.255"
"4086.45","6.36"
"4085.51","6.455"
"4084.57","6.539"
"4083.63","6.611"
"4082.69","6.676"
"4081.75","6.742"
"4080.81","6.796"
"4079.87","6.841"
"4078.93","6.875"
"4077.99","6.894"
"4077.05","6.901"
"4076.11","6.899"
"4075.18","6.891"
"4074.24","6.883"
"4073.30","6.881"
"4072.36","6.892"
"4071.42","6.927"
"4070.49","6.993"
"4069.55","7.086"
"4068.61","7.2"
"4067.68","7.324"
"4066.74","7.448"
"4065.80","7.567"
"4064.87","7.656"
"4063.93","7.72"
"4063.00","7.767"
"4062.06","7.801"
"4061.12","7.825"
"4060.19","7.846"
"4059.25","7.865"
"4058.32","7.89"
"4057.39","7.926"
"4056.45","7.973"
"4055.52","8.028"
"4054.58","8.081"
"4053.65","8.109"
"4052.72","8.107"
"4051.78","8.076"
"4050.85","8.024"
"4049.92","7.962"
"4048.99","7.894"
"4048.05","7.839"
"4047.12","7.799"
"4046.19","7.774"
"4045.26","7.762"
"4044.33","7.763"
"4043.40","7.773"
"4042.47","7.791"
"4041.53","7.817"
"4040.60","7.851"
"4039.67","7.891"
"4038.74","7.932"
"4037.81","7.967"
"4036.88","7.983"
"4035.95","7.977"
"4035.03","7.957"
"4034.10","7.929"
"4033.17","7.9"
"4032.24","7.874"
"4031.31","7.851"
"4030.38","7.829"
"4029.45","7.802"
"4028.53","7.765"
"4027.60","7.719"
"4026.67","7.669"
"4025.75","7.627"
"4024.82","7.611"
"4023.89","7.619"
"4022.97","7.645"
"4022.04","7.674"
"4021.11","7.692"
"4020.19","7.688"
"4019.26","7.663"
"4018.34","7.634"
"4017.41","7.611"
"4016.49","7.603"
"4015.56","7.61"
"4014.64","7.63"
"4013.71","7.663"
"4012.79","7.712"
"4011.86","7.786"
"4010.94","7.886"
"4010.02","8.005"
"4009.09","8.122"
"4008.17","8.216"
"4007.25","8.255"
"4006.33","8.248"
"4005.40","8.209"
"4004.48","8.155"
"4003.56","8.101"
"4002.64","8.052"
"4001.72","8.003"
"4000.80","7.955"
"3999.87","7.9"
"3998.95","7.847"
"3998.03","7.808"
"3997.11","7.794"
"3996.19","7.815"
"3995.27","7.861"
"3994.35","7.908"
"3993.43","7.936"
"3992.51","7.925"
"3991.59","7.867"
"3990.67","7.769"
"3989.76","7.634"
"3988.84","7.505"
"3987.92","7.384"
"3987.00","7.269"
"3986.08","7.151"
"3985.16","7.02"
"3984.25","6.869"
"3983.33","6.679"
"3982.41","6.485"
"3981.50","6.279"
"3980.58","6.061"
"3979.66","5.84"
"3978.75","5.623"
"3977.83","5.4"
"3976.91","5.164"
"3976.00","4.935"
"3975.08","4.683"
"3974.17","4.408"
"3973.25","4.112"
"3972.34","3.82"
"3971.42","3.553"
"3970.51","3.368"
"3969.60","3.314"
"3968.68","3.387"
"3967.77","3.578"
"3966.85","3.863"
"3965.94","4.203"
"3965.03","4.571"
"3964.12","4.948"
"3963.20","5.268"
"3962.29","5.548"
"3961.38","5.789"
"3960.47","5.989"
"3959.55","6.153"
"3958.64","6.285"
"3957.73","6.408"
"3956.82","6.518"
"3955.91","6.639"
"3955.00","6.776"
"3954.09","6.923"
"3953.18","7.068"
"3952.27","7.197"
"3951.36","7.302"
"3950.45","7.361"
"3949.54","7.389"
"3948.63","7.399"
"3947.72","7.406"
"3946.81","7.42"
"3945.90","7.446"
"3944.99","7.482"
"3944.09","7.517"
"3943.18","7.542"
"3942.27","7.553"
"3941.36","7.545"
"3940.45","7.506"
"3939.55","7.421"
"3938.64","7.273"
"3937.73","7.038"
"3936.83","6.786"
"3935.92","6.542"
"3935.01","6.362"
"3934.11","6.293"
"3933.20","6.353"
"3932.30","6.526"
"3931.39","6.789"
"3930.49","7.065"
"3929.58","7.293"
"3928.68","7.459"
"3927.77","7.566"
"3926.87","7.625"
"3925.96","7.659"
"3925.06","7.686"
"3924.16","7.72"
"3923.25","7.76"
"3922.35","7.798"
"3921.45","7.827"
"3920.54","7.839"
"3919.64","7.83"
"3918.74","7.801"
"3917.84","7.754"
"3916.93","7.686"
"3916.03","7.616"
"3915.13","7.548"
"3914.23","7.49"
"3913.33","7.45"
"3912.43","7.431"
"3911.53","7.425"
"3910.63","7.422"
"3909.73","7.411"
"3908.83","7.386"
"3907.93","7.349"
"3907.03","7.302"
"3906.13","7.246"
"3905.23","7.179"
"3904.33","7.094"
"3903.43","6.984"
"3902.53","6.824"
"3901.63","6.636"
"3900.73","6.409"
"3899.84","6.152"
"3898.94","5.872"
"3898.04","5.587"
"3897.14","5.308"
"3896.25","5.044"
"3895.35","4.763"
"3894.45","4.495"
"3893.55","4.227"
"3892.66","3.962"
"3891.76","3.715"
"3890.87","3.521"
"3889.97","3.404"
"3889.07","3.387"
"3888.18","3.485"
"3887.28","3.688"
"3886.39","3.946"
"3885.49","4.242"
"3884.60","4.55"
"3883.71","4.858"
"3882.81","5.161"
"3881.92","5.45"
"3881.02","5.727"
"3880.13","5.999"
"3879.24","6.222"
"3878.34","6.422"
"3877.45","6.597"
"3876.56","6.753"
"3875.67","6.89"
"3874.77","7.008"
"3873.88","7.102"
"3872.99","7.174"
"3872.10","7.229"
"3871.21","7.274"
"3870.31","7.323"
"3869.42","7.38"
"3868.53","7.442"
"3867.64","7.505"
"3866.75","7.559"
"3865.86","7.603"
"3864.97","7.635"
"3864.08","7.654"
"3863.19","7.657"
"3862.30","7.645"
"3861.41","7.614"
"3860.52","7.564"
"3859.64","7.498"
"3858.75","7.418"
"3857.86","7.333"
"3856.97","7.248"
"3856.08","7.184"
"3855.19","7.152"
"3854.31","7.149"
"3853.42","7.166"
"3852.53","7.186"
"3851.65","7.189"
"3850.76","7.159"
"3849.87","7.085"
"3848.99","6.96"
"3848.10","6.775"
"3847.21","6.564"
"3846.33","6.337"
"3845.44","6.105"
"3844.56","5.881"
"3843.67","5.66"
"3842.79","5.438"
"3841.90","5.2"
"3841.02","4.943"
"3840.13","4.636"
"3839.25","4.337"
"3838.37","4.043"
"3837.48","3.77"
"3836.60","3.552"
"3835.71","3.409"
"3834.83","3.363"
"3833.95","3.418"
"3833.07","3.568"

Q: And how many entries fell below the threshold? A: 23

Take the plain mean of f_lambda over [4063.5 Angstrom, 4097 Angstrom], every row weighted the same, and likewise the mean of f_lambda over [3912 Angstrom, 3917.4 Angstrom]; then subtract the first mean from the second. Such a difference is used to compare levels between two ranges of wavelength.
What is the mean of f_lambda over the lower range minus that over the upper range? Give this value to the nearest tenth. 1.0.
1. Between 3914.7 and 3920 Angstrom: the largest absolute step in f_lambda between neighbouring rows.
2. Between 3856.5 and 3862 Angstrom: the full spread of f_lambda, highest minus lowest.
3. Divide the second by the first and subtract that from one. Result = -4.2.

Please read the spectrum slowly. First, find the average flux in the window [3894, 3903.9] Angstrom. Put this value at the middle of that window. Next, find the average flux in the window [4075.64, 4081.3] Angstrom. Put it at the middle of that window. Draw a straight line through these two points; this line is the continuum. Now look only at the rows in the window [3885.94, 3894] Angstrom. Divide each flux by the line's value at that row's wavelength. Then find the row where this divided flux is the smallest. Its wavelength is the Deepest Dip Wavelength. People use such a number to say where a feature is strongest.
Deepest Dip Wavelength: 3889.07 Angstrom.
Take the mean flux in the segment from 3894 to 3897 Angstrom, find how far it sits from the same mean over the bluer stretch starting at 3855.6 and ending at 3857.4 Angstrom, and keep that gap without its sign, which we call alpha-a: 2.4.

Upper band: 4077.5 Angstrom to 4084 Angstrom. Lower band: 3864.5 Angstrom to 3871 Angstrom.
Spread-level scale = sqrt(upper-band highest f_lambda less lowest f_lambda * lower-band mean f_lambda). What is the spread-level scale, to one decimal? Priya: 1.5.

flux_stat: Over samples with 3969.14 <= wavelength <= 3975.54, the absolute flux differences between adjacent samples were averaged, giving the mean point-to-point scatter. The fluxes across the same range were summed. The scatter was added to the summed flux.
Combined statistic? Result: 27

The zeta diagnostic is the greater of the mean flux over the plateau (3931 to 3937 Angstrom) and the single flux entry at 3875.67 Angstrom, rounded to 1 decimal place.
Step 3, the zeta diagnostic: 6.9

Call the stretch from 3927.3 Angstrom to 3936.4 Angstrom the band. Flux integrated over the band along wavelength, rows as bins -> 62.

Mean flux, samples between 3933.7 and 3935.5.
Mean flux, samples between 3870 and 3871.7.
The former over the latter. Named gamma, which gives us 0.87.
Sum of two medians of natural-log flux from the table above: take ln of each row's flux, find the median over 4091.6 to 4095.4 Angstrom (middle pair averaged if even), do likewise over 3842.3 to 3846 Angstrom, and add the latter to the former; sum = 3.4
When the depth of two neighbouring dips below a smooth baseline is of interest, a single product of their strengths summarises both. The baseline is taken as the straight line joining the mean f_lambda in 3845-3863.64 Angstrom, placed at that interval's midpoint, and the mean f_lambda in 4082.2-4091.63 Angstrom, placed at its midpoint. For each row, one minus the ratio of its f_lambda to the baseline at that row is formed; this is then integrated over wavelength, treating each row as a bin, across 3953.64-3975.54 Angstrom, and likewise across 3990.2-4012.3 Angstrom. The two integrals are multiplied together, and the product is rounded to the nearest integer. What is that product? -26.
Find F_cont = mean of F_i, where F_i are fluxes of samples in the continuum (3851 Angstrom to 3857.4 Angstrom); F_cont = 7.2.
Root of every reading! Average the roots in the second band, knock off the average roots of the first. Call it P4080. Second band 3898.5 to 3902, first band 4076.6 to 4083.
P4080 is -0.11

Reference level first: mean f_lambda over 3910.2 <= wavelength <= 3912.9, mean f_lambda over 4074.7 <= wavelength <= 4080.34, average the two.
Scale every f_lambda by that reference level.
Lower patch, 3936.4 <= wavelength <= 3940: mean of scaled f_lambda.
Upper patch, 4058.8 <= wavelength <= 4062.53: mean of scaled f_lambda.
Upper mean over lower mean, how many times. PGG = 1.10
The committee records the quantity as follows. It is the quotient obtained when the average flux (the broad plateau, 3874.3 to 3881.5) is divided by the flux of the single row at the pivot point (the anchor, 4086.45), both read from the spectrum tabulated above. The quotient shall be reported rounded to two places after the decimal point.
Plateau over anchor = 1.01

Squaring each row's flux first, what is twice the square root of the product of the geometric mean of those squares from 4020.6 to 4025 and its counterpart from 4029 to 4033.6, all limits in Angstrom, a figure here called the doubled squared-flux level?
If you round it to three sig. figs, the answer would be 120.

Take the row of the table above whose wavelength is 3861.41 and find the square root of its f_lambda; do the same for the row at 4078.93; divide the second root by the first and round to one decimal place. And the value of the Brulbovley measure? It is 1.0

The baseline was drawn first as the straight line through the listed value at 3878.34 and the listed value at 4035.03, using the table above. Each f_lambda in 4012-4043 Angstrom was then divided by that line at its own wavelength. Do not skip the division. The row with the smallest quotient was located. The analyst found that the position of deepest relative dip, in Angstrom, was 4024.82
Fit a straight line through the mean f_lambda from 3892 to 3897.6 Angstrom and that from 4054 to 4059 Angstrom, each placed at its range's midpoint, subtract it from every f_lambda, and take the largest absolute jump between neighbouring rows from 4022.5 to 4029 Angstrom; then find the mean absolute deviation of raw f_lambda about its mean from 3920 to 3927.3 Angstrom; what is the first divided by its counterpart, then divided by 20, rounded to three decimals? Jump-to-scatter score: 0.034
